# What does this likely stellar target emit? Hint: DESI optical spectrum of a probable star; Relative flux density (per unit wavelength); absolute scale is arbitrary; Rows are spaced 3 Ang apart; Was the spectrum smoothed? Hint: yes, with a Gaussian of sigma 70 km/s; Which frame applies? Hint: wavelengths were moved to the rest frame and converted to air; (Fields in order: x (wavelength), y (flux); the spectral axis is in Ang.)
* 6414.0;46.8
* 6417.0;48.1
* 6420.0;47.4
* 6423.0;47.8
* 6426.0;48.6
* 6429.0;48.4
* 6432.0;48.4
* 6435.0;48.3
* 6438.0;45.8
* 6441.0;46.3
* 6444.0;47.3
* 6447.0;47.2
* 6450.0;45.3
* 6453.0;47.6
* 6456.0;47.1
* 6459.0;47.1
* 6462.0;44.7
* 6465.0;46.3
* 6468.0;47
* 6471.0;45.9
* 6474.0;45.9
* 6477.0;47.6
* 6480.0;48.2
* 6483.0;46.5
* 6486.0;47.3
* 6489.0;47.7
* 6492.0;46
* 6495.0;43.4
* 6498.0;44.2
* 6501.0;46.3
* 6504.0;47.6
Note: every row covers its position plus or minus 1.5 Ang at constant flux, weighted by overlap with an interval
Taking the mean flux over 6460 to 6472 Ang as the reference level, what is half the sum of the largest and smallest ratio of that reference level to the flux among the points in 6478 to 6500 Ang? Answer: 1.01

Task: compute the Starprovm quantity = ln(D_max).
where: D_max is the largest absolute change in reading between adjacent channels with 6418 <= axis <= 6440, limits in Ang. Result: 0.916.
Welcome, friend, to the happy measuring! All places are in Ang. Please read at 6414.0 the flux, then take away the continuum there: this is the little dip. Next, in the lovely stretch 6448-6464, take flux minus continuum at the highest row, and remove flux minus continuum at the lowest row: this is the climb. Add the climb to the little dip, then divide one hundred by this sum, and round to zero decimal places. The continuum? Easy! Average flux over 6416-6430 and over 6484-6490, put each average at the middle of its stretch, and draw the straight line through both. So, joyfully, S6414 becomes -55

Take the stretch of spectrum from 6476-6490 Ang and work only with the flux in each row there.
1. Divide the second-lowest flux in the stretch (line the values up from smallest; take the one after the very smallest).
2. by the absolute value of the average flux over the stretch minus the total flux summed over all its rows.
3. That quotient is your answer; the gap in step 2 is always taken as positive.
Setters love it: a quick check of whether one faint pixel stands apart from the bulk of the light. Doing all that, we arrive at 0.25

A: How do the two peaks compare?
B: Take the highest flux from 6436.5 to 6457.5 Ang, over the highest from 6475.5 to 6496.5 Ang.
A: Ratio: 0.99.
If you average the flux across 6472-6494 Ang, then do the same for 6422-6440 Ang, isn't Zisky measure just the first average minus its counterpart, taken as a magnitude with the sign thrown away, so 0.9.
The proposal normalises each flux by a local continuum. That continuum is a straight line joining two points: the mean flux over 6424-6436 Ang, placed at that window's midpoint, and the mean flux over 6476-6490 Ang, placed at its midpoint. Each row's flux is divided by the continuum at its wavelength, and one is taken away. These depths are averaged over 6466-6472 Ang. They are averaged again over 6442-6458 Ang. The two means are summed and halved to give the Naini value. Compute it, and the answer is -0.025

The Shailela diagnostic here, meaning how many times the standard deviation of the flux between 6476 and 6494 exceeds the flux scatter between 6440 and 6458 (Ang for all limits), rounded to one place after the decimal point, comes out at 1.0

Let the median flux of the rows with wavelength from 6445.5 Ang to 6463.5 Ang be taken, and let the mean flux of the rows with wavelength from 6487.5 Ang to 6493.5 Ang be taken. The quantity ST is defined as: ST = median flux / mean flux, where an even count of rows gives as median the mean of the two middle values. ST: 1.01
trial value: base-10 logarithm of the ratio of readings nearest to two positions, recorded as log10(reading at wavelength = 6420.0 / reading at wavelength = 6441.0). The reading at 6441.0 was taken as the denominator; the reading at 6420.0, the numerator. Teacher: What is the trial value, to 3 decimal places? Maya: 0.010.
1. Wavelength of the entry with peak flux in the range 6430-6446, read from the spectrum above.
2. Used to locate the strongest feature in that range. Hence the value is 6432.0 Ang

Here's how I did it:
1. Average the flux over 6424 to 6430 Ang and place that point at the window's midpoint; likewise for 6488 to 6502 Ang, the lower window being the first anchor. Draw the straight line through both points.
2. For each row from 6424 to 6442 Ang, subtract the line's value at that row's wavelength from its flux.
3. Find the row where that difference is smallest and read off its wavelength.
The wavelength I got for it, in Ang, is 6438.0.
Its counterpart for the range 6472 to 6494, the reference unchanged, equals 6474.0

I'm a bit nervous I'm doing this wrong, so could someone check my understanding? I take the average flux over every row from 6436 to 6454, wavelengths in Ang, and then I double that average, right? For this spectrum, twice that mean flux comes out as 93.2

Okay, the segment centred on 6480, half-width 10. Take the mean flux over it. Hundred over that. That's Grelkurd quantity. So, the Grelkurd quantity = 2.127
